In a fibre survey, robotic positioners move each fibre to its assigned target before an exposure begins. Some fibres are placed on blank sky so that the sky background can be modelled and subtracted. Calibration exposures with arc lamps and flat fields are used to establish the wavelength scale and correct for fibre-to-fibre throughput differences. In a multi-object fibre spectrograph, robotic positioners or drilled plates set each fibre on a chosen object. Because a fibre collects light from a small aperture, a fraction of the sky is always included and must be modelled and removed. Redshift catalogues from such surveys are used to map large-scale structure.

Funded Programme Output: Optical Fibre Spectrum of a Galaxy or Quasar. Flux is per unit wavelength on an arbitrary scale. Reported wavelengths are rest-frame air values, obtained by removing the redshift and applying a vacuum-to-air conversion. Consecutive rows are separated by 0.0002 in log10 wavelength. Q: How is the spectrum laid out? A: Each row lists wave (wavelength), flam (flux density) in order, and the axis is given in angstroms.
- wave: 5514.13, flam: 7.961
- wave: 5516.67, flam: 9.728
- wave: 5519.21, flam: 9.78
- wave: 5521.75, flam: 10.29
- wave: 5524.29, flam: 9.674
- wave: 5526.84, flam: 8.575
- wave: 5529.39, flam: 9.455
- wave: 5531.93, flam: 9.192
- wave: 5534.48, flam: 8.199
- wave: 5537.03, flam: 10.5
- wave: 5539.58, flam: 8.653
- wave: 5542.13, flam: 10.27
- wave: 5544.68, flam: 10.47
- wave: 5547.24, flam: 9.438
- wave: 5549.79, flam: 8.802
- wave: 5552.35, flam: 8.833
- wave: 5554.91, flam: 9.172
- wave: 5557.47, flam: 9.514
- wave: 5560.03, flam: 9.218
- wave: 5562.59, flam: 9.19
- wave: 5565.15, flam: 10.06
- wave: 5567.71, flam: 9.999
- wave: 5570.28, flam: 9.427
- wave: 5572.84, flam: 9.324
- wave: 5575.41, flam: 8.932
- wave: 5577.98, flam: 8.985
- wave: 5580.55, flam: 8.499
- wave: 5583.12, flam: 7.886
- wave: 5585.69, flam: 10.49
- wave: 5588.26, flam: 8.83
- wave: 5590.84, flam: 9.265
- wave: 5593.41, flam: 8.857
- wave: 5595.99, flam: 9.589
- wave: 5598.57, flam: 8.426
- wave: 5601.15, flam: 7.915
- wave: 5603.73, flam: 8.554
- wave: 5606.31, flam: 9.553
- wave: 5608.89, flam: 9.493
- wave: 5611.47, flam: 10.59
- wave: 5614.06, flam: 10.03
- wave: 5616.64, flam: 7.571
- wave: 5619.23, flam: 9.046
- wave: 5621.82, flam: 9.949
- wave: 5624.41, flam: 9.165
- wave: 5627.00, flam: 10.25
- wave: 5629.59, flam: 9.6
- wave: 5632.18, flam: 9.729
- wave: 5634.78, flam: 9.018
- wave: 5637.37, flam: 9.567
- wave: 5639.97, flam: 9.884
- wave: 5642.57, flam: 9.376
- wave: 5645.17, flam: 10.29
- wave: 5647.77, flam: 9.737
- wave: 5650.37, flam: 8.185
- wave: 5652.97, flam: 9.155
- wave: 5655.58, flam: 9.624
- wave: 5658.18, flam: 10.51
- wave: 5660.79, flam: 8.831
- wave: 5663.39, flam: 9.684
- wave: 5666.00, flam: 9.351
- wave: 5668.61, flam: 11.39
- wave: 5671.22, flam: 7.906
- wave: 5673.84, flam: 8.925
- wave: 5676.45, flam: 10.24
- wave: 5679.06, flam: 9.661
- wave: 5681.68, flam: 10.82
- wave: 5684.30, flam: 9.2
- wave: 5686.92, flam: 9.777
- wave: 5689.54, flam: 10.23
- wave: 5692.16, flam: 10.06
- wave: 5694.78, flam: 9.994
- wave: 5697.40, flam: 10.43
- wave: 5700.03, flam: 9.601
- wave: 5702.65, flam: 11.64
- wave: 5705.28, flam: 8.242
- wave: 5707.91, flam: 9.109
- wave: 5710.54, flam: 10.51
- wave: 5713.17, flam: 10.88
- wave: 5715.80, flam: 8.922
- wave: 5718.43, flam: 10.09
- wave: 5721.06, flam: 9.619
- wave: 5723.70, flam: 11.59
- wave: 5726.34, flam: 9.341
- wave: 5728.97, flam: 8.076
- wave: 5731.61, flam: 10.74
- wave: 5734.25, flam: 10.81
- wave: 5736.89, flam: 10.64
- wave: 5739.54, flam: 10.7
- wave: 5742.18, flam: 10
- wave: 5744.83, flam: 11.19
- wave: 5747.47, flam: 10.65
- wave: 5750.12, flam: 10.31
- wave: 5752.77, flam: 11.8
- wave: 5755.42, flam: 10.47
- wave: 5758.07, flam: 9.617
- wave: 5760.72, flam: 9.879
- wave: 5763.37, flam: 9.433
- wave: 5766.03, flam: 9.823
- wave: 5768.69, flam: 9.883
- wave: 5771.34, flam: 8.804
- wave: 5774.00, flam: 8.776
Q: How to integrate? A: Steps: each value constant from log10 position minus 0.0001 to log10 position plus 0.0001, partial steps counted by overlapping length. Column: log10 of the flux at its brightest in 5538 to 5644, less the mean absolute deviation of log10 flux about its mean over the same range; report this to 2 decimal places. 1.00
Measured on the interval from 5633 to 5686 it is 1.03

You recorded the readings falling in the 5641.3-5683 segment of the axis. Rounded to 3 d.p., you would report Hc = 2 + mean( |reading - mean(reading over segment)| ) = 2.689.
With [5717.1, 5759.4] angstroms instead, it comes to 2.677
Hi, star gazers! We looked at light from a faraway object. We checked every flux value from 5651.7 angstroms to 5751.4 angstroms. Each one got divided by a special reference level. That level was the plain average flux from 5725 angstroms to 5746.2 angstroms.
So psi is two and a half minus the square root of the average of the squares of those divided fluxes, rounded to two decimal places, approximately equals 1.52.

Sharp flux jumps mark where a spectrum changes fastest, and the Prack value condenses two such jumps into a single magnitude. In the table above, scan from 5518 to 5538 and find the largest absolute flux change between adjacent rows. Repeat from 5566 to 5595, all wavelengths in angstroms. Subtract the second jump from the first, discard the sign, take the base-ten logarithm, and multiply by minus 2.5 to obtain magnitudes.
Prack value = 1.3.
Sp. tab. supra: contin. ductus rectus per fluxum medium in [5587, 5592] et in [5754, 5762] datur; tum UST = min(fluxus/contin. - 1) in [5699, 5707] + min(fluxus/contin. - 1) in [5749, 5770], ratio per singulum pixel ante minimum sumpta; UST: -0.21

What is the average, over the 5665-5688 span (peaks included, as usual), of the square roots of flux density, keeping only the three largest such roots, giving 3.29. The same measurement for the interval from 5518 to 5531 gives 3.15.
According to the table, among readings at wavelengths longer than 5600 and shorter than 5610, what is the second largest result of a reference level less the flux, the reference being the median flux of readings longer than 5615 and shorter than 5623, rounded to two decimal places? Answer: 0.49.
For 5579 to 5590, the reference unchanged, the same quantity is 0.55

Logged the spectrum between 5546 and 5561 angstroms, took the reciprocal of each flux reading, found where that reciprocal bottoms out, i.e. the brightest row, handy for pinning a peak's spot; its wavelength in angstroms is 5557.47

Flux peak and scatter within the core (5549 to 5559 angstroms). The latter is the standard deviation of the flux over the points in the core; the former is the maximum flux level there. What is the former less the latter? 9.2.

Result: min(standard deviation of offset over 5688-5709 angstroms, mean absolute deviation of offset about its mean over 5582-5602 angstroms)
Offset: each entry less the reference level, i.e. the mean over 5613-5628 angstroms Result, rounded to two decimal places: 0.66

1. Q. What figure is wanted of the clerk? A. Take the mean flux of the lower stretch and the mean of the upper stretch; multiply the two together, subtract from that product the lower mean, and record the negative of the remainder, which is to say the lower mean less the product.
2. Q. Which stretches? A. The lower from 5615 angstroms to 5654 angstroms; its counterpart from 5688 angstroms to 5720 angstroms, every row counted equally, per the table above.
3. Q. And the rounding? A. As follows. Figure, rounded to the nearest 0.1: -84.1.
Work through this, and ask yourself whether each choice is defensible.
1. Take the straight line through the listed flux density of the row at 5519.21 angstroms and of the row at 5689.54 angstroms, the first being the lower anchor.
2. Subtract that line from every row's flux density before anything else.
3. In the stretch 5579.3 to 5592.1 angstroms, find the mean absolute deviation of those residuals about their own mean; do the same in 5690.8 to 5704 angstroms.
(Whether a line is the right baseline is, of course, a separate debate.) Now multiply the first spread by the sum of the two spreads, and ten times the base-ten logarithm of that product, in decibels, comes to -1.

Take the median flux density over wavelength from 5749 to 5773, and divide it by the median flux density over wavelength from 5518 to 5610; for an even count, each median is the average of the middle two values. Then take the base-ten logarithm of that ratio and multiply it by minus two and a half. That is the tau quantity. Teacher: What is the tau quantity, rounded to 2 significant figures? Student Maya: -0.072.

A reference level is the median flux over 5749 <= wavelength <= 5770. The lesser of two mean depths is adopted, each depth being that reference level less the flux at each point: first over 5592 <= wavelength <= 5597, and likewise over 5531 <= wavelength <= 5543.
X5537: 0.5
